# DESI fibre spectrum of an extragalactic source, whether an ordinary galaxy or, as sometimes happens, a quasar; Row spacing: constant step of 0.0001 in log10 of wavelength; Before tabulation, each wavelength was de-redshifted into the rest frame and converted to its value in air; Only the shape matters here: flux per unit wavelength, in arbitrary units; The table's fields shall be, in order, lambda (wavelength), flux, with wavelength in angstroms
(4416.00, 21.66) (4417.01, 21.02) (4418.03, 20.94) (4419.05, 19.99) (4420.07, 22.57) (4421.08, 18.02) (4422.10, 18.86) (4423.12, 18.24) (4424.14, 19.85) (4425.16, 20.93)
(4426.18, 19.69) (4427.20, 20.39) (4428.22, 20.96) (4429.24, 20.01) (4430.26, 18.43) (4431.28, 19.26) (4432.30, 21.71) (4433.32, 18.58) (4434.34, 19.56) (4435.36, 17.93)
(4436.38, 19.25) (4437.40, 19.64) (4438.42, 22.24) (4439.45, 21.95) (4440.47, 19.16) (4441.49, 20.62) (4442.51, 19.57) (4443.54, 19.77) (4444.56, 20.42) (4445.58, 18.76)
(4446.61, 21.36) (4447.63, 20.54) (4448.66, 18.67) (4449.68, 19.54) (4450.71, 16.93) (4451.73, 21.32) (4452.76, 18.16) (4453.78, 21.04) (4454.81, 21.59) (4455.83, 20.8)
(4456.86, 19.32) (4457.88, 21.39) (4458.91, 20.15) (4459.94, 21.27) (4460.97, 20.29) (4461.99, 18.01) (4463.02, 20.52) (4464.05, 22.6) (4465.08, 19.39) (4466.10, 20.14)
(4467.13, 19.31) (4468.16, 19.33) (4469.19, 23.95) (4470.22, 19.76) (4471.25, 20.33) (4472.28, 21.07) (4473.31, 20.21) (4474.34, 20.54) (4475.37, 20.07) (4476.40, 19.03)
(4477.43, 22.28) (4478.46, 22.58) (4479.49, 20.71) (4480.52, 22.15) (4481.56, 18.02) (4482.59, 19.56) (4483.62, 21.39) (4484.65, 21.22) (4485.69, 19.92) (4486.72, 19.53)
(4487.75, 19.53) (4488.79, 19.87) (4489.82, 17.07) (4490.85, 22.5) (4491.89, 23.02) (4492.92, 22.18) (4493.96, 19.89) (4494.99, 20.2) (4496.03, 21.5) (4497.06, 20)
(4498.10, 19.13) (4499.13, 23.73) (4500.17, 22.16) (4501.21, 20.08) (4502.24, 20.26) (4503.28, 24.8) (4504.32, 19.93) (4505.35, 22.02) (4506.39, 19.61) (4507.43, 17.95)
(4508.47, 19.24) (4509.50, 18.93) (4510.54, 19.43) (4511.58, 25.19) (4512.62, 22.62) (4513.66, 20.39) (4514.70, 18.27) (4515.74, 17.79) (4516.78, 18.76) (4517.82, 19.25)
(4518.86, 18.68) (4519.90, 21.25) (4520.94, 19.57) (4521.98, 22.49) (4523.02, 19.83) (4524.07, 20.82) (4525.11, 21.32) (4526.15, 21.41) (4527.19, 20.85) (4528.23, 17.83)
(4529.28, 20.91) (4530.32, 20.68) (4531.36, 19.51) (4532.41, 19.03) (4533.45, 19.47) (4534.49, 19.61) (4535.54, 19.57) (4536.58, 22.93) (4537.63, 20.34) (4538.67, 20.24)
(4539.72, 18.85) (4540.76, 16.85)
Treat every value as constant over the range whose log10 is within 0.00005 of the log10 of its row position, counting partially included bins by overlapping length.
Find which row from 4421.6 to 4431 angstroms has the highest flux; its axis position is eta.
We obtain 4428.22 angstroms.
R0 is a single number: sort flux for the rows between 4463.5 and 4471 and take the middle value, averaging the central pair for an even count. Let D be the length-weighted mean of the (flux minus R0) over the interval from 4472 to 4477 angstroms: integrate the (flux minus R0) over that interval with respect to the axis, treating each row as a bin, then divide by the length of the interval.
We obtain 0.4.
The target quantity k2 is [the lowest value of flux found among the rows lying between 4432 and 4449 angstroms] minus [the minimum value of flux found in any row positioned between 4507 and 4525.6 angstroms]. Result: 0.1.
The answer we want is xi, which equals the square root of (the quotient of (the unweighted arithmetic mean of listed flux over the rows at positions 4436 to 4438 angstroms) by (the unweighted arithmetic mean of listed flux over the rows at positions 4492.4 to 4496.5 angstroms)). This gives 0.96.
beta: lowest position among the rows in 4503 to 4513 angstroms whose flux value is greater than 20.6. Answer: 4503.28 angstroms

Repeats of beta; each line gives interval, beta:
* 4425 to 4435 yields 4425.16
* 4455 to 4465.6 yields 4455.83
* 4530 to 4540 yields 4530.32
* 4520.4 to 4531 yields 4521.98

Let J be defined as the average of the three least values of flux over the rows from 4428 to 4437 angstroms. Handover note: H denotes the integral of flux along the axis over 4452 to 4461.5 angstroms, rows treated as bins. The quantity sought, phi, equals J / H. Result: 0.094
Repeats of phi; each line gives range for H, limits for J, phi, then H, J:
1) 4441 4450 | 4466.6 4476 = 0.109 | 179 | 19.47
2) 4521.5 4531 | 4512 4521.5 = 0.093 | 196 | 18.25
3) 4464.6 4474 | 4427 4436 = 0.096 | 192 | 18.31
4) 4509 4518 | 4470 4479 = 0.109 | 181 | 19.62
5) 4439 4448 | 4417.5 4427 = 0.101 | 182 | 18.37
